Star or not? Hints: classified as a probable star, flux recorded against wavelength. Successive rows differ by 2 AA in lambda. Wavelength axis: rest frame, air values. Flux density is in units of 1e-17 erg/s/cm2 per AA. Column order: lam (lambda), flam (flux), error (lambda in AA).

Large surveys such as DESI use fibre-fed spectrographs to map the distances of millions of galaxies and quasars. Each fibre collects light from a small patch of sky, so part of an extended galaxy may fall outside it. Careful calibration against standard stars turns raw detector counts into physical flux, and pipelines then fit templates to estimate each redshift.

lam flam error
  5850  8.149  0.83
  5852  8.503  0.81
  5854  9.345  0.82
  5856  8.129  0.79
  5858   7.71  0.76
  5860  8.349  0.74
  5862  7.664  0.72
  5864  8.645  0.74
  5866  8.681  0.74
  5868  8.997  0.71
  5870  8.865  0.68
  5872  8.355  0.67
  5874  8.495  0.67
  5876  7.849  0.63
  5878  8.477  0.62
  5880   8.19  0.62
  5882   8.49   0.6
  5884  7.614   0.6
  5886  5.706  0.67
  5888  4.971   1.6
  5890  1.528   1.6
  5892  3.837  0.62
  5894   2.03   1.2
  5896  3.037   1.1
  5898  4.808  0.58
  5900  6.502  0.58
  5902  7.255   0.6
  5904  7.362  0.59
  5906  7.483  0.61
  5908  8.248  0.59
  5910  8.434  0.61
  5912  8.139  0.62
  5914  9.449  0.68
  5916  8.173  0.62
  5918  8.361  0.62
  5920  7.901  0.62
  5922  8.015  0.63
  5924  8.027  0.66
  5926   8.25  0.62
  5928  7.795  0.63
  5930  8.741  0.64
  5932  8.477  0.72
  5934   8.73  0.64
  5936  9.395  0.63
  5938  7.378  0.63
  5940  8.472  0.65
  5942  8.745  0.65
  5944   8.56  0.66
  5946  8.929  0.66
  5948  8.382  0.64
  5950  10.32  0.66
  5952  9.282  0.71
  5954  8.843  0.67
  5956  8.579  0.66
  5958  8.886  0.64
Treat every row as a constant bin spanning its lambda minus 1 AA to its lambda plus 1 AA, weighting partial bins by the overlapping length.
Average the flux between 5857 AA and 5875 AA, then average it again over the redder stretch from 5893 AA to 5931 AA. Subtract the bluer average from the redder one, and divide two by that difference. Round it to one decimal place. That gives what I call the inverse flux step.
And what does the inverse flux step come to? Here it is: -1.7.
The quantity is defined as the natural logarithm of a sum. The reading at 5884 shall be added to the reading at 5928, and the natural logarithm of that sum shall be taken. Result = 2.735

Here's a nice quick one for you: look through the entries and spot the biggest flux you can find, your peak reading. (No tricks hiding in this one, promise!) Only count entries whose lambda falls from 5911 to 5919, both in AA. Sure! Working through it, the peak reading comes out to 9.449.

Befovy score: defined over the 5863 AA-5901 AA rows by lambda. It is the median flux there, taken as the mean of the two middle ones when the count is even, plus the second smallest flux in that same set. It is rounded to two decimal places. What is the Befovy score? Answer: 9.88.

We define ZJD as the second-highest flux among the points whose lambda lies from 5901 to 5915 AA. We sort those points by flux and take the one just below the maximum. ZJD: 8.434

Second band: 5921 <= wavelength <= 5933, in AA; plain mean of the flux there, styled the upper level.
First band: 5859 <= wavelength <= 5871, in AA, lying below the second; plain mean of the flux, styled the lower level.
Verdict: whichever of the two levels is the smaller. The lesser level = 8.2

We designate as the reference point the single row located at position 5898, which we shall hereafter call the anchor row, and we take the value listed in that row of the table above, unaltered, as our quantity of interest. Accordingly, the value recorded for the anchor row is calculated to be 4.808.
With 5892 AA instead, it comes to 3.837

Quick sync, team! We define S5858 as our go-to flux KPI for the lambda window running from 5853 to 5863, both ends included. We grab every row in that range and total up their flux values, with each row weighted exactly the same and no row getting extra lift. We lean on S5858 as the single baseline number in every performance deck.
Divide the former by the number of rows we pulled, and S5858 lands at 8.24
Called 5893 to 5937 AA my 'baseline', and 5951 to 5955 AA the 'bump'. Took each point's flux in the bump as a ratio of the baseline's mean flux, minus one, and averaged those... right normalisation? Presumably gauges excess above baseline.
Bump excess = 0.21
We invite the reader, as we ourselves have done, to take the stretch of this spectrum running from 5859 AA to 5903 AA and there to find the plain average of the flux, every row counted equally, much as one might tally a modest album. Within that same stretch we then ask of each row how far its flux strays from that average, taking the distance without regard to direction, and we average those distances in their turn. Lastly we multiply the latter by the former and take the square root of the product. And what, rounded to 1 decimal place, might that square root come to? 3.6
